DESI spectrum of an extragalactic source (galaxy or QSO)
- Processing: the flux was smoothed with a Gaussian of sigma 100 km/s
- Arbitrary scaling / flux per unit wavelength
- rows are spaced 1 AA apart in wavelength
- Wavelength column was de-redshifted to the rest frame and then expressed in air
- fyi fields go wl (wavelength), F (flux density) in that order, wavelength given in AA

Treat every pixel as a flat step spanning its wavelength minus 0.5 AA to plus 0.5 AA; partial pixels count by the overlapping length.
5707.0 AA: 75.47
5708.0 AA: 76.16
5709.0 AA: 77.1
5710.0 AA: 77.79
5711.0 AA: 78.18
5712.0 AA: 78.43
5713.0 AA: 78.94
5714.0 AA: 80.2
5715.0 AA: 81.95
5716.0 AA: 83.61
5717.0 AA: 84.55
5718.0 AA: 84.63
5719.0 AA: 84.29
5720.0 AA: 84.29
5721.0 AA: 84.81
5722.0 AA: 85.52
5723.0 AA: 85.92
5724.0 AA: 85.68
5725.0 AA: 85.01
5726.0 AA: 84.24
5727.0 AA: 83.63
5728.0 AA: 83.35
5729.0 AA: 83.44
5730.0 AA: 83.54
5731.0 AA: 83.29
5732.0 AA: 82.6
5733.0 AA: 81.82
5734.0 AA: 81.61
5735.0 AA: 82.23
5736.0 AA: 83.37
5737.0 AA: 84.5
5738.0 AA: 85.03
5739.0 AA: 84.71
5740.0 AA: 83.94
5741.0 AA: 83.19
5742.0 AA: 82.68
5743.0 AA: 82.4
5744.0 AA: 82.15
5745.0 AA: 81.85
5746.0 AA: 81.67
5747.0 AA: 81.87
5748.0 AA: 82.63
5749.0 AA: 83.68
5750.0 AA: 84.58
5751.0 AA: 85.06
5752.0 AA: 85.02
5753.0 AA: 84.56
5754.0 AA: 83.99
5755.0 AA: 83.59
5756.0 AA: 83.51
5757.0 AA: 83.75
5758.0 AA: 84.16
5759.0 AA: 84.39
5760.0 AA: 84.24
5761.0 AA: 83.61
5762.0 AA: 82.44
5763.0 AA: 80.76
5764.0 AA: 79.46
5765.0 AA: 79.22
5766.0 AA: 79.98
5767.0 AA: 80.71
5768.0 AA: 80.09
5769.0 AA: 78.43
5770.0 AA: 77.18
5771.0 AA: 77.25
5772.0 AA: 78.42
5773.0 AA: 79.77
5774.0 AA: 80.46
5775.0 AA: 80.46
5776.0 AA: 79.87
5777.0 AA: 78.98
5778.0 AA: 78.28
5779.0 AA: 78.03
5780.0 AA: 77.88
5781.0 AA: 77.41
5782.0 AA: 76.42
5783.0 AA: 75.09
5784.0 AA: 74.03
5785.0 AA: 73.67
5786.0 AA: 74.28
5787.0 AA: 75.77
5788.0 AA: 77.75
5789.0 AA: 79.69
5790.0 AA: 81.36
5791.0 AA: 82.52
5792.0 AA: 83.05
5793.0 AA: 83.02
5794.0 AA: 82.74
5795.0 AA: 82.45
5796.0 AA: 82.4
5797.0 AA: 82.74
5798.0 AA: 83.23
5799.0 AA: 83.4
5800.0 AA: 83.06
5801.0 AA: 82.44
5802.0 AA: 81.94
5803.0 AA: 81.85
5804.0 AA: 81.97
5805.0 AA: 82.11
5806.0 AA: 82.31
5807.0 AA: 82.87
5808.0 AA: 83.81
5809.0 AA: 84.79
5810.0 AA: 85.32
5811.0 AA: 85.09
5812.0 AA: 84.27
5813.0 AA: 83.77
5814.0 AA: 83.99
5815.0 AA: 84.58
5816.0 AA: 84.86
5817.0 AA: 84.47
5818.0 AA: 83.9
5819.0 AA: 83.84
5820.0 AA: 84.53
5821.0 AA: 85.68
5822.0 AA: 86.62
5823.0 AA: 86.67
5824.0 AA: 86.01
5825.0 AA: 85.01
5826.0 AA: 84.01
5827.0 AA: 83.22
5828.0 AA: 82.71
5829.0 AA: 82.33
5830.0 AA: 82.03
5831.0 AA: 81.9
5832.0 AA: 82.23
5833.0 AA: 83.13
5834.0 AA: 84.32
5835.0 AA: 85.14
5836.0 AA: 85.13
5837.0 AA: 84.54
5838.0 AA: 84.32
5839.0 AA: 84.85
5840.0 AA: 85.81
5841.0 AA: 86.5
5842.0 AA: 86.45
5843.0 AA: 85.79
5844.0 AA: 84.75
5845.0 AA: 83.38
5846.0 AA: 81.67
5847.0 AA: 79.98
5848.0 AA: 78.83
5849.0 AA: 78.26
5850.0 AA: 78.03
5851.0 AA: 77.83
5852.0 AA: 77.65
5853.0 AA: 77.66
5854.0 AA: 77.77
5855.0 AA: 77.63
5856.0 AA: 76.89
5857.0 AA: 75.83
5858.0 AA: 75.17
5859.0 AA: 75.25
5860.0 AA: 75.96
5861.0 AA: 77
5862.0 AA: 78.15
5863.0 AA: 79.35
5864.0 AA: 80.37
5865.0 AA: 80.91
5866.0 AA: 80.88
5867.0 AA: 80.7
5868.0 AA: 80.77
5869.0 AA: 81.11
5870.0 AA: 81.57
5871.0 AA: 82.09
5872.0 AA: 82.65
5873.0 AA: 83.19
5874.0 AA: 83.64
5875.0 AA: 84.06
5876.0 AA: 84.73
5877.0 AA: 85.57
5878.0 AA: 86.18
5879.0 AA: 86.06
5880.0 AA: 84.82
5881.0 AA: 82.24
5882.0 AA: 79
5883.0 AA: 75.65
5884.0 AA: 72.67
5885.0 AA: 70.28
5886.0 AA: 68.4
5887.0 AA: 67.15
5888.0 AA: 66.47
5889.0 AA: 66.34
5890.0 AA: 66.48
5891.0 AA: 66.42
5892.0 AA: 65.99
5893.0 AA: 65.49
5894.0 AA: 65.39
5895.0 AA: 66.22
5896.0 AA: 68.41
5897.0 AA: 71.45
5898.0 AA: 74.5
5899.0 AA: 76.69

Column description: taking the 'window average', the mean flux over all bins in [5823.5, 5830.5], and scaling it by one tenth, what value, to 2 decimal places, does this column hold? 8.36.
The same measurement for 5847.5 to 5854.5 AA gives 7.80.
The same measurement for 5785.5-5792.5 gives 7.92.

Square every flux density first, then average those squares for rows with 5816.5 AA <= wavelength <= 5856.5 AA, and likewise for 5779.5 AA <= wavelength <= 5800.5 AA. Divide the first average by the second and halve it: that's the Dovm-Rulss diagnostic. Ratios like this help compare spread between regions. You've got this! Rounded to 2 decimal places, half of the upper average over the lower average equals 0.54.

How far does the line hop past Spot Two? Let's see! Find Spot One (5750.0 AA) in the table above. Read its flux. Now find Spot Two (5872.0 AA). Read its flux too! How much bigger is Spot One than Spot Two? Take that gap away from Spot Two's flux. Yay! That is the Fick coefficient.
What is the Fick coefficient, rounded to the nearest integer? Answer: 81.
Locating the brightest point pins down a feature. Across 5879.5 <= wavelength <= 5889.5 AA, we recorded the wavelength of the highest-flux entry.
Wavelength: 5880.0 AA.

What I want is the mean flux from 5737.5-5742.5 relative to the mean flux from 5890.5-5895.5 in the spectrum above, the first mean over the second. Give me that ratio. 1.27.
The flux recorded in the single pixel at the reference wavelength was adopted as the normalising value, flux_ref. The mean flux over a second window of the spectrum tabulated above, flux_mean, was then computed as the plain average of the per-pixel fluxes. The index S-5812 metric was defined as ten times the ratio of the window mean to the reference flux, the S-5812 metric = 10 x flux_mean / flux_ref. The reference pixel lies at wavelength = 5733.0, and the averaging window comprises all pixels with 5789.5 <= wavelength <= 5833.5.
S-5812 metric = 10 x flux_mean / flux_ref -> 10.2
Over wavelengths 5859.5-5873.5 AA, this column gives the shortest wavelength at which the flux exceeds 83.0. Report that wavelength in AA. 5873.0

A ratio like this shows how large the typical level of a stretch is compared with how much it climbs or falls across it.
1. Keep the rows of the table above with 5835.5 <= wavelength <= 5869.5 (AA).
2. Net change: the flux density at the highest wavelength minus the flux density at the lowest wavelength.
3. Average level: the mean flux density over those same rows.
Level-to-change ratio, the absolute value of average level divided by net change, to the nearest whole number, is 20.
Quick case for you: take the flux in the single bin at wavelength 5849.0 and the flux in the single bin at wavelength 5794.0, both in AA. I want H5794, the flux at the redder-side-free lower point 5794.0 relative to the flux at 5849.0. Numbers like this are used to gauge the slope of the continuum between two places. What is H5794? 1.06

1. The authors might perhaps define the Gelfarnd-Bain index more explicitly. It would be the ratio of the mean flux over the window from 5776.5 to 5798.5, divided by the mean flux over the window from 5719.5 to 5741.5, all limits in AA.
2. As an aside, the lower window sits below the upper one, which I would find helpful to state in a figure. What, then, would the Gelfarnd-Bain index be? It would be 0.94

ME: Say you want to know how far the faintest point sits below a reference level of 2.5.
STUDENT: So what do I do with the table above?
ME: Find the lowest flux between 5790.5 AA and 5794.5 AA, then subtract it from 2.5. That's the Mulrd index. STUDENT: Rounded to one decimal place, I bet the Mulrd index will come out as -80.0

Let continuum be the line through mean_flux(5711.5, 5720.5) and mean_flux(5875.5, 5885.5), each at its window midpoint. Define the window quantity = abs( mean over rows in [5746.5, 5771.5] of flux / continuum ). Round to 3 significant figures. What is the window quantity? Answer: 1.00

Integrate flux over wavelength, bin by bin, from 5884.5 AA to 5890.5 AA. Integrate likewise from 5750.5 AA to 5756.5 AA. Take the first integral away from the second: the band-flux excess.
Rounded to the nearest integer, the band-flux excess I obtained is 101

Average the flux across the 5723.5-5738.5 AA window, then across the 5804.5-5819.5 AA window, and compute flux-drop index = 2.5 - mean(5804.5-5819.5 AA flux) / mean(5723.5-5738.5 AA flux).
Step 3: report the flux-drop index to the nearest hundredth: 1.49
